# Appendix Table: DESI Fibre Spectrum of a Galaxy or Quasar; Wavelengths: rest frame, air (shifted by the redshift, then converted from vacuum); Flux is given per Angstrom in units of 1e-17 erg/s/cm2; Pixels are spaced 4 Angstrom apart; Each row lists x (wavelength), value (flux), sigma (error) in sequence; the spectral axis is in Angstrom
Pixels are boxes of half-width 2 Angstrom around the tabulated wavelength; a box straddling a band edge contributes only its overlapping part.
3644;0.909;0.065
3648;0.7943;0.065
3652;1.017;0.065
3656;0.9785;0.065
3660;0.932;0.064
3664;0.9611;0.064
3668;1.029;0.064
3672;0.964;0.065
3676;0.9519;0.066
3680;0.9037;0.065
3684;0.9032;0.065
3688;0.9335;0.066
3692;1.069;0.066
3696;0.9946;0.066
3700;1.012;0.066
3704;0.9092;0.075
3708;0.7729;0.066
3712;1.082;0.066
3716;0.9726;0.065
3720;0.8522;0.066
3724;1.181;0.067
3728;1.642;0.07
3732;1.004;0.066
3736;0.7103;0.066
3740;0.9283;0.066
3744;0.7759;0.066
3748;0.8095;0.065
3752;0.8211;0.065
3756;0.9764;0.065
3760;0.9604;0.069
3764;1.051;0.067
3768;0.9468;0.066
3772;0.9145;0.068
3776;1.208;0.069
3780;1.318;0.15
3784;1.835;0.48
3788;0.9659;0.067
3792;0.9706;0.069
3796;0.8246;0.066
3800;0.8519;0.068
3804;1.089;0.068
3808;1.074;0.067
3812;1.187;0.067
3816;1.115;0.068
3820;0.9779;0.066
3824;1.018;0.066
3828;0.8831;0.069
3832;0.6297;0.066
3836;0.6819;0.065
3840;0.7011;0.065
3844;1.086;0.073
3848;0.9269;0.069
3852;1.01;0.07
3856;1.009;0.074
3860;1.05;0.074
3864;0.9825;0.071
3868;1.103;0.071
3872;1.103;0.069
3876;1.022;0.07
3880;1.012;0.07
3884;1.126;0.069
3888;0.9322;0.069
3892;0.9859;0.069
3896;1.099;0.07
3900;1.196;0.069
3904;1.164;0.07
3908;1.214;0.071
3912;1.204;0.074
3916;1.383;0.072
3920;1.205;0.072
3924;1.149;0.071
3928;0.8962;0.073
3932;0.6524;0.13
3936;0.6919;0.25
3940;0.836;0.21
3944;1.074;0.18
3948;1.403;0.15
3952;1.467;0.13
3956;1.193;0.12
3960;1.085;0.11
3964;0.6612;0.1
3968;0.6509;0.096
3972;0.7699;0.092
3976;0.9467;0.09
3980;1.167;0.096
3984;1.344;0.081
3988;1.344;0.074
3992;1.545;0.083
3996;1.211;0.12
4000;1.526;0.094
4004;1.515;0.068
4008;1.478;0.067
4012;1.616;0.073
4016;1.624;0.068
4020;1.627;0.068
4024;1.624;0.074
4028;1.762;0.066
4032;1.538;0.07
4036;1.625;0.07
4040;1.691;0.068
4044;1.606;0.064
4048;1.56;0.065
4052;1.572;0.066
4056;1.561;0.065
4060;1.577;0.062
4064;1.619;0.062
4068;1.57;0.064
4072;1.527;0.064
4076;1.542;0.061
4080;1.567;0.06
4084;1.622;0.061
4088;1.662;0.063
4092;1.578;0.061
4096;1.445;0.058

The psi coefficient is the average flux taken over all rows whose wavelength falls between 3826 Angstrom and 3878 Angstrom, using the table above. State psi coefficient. 0.94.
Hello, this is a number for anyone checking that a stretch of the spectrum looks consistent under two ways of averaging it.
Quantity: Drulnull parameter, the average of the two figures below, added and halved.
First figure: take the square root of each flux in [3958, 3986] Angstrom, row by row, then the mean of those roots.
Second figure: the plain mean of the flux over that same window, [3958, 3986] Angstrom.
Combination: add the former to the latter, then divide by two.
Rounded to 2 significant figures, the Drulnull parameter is 0.96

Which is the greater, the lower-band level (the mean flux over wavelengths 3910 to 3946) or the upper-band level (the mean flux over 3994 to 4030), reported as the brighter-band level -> 1.55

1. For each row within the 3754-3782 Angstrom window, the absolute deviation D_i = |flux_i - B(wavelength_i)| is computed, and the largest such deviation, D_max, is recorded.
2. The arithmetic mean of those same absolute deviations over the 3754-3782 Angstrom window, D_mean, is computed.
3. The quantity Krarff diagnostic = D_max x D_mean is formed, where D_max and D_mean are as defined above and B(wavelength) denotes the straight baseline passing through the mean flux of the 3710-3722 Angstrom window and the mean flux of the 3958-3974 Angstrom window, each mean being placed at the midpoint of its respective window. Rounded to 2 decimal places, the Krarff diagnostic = 0.05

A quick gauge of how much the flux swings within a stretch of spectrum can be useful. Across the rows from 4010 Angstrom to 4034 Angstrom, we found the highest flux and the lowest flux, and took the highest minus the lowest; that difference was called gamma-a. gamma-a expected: 0.22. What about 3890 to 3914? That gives 0.23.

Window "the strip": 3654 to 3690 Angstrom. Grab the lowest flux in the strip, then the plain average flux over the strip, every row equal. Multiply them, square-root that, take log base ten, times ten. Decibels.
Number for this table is -0.3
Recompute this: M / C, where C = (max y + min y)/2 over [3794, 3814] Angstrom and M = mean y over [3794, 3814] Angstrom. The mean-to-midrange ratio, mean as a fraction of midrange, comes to 1.00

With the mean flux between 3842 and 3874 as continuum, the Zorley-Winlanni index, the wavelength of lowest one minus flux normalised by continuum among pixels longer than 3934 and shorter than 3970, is 3952 Angstrom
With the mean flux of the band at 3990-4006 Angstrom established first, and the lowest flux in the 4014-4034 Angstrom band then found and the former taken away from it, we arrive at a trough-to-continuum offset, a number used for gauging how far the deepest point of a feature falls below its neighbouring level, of 0.1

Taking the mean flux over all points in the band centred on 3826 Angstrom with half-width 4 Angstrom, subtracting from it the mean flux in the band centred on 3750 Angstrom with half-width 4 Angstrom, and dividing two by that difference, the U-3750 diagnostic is 15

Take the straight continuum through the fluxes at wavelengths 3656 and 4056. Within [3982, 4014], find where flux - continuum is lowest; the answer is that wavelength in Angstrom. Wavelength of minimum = 3996 Angstrom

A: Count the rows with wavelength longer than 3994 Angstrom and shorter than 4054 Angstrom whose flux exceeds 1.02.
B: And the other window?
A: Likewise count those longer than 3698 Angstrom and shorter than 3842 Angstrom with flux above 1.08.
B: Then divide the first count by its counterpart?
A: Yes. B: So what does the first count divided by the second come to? 1.7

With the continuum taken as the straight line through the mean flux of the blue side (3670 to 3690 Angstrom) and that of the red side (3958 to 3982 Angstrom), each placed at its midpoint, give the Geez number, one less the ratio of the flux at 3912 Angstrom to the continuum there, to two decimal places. -0.35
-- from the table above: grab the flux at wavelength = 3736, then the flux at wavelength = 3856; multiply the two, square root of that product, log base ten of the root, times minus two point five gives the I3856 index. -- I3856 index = 0.18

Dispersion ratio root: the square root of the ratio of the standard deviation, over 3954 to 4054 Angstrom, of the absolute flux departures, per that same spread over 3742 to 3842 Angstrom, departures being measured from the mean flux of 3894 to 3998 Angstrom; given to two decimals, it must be 1.03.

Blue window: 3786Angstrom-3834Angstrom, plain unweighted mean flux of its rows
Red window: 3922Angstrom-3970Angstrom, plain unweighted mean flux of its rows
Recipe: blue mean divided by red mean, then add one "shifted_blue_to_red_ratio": 1.99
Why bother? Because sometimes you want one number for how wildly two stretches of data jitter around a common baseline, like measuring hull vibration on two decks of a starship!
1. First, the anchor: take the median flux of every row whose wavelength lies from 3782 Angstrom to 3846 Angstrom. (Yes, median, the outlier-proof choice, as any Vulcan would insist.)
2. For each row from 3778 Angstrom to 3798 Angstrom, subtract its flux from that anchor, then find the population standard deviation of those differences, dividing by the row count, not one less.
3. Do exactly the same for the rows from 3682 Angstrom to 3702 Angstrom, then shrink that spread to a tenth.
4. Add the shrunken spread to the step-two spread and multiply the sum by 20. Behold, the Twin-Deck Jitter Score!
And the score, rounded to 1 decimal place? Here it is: 7.4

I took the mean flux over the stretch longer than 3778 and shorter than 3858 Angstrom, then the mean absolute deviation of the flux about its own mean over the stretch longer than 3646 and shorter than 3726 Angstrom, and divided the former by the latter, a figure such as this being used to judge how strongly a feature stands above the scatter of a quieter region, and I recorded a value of 15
